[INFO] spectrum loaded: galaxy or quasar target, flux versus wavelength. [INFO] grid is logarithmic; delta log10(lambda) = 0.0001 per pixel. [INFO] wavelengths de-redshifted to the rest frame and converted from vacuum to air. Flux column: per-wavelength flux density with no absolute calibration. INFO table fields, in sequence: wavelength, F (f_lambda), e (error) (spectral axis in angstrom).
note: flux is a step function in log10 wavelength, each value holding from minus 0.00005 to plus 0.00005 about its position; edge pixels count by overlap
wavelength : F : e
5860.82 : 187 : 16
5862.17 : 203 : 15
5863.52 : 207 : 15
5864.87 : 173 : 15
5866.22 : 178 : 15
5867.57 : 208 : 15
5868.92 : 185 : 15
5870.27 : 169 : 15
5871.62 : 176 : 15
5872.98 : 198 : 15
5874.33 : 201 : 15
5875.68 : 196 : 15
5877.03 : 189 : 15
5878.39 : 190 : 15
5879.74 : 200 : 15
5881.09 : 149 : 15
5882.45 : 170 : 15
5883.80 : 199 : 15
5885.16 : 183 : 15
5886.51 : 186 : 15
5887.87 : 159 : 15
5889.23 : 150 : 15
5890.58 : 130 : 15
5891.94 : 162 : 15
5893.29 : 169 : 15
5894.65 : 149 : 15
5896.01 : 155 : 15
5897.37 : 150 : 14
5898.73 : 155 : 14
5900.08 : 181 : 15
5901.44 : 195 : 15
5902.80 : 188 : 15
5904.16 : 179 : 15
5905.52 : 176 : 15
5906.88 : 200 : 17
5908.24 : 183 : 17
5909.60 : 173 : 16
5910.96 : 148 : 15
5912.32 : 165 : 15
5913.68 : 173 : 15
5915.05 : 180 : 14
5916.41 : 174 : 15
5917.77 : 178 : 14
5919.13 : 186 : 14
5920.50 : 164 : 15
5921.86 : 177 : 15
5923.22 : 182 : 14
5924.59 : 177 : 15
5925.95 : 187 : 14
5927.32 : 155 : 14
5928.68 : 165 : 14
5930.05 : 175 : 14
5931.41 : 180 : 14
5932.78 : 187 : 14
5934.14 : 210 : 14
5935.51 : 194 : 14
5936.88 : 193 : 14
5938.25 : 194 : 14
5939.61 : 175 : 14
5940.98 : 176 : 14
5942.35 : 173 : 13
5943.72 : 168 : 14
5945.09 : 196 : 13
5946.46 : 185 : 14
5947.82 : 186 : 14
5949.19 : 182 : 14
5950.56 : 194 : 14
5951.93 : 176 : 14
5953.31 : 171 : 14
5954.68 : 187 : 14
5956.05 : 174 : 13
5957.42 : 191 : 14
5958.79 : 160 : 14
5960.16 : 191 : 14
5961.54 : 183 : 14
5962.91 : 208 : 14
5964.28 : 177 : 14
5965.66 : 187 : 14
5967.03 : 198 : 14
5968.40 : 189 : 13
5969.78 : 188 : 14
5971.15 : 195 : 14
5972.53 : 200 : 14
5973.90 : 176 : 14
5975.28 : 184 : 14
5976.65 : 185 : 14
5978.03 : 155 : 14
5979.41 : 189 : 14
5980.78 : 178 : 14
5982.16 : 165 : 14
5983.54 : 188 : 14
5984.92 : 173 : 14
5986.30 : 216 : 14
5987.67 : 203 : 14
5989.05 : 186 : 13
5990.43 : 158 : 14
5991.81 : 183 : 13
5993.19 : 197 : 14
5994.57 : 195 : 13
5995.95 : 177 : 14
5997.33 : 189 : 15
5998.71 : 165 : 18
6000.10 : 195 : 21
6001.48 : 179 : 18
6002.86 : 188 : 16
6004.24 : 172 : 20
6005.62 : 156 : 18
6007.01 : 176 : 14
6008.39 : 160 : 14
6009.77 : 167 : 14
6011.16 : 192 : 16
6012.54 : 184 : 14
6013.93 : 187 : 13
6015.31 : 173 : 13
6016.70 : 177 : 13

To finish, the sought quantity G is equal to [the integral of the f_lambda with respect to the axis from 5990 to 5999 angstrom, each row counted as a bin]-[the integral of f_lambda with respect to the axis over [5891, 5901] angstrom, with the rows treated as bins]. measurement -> 35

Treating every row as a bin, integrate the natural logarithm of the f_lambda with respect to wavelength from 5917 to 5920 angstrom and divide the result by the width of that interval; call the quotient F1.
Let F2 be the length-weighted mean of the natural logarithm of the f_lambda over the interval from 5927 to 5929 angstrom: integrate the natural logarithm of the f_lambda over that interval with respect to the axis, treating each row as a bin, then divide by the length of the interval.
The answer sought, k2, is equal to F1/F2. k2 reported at 1.02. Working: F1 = 5.19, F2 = 5.09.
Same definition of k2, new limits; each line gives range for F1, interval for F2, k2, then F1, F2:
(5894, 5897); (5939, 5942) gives 0.97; 5.01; 5.16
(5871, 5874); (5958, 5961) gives 1.01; 5.23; 5.16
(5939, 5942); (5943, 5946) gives 0.99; 5.16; 5.20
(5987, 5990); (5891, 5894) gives 1.03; 5.25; 5.09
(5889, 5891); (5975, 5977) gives 0.95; 4.95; 5.23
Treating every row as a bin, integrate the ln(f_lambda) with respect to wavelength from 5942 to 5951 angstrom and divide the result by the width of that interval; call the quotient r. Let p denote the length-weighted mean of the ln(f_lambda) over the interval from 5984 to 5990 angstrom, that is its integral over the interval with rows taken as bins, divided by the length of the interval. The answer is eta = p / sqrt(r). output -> 2.30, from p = 5.26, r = 5.21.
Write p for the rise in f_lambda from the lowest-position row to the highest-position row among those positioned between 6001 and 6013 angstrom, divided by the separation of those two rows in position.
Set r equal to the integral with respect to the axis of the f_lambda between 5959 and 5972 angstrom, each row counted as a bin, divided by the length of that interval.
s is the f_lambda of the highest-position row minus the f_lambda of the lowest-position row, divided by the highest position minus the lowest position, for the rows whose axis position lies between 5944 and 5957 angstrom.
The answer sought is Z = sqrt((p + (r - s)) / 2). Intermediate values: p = 0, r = 190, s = -2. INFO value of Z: 9.8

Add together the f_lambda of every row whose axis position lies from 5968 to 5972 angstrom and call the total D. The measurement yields 572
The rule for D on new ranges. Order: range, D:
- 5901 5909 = 1121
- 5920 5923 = 341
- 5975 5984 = 1244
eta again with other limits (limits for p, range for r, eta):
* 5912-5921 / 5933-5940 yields 2.25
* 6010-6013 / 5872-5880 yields 2.27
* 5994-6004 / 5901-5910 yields 2.28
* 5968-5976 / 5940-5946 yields 2.30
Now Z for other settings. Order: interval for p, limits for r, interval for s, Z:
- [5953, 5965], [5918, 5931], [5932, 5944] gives 9.4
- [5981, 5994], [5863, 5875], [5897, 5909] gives 9.7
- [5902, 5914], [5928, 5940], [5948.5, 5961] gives 9.6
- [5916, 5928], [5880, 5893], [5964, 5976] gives 9.1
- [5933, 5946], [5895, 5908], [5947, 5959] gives 9.4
